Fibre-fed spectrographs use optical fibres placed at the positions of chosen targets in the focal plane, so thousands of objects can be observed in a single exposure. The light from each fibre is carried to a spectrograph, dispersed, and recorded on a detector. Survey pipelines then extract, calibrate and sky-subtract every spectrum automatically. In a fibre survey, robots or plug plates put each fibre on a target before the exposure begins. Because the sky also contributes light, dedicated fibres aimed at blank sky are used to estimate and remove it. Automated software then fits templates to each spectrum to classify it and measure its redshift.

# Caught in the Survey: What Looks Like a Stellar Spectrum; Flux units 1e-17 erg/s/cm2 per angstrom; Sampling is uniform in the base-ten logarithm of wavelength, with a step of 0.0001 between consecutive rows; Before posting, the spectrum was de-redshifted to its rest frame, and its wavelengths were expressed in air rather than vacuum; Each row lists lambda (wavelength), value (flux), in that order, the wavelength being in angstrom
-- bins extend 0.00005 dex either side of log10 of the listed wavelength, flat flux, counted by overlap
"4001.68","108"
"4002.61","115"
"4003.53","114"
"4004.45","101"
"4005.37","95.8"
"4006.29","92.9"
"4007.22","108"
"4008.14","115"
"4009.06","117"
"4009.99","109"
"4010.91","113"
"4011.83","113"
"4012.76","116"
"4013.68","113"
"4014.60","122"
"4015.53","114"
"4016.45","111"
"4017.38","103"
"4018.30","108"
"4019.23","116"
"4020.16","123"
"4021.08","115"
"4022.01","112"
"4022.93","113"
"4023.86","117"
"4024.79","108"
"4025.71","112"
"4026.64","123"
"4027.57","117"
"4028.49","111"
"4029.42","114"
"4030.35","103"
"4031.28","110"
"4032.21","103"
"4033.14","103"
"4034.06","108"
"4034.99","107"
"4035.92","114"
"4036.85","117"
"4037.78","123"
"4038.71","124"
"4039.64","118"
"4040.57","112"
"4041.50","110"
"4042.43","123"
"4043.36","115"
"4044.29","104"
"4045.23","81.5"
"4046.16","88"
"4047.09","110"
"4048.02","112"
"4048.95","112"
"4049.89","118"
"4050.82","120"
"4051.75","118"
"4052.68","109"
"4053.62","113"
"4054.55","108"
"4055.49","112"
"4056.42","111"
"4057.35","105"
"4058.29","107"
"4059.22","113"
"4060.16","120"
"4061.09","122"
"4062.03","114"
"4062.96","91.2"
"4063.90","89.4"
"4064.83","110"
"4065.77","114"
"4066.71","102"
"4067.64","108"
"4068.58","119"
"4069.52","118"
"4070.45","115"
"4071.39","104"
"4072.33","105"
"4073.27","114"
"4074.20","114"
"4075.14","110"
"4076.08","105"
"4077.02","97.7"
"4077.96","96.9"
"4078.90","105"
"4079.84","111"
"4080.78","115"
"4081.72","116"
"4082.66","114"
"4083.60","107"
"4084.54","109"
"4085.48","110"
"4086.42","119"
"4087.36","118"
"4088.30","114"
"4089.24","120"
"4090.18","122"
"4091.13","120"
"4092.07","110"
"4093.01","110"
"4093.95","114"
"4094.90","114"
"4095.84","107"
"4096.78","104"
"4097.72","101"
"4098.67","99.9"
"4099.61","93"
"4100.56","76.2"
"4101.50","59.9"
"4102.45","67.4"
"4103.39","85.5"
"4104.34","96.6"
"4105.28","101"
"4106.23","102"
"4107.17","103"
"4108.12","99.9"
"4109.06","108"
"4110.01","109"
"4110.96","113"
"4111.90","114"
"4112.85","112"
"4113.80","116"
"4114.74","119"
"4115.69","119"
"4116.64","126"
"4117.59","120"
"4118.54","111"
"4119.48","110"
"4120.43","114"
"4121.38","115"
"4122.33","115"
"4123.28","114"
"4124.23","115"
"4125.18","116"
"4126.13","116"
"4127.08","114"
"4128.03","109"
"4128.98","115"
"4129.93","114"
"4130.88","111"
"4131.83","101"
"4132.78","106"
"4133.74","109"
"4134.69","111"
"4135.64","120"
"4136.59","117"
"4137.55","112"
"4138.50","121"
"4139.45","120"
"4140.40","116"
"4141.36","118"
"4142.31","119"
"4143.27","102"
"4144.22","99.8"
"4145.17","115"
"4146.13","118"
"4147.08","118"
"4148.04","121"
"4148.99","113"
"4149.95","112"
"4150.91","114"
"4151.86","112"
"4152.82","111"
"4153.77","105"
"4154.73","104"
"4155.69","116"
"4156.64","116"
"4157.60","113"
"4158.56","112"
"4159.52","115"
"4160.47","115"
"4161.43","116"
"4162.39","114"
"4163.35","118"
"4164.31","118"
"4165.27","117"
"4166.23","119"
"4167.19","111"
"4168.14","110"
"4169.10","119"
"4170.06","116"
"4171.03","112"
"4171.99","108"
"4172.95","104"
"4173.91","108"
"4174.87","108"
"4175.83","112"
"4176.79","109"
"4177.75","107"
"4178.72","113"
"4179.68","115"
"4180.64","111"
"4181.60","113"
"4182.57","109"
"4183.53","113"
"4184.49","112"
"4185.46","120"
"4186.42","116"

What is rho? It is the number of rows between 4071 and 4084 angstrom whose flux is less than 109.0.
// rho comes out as 7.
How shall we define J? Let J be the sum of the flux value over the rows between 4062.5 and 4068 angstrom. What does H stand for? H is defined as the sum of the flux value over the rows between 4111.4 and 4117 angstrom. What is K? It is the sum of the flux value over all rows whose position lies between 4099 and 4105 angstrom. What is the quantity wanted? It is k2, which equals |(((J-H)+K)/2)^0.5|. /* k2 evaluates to 13.91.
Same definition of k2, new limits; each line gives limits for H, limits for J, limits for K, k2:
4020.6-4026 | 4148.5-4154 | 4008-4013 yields 18.34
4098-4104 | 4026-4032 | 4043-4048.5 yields 20.08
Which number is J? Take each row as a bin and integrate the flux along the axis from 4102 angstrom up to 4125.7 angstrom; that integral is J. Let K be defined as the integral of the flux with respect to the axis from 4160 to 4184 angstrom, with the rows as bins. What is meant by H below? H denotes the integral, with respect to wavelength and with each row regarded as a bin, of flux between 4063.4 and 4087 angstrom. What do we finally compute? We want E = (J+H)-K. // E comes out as 2456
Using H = 2575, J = 2582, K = 2702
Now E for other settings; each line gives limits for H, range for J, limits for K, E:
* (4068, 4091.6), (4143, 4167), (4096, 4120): 2897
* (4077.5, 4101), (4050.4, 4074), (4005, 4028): 2588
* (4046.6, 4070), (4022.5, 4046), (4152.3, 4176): 2543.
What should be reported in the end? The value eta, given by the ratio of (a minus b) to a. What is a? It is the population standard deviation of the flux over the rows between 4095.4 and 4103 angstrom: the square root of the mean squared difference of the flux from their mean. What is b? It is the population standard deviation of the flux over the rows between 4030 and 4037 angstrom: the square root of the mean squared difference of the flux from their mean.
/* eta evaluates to 0.71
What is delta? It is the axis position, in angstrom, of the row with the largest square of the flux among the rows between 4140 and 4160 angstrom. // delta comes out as 4148.04 angstrom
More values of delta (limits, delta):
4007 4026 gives 4020.16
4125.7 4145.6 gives 4138.50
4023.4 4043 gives 4038.71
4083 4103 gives 4090.18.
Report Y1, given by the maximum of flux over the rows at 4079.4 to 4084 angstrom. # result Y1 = 116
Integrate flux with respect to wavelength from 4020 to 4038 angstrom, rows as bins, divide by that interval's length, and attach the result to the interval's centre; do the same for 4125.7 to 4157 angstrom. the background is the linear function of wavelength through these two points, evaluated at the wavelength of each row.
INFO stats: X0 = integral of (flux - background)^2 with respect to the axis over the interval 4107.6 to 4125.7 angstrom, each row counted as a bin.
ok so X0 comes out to 532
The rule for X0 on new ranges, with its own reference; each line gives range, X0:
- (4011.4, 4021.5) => 326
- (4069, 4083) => 737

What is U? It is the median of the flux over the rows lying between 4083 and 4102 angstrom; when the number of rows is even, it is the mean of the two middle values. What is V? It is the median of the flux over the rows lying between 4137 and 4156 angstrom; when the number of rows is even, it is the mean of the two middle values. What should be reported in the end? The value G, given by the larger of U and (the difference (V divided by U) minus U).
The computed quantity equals 110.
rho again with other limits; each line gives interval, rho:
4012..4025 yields 3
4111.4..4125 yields 0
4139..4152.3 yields 2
